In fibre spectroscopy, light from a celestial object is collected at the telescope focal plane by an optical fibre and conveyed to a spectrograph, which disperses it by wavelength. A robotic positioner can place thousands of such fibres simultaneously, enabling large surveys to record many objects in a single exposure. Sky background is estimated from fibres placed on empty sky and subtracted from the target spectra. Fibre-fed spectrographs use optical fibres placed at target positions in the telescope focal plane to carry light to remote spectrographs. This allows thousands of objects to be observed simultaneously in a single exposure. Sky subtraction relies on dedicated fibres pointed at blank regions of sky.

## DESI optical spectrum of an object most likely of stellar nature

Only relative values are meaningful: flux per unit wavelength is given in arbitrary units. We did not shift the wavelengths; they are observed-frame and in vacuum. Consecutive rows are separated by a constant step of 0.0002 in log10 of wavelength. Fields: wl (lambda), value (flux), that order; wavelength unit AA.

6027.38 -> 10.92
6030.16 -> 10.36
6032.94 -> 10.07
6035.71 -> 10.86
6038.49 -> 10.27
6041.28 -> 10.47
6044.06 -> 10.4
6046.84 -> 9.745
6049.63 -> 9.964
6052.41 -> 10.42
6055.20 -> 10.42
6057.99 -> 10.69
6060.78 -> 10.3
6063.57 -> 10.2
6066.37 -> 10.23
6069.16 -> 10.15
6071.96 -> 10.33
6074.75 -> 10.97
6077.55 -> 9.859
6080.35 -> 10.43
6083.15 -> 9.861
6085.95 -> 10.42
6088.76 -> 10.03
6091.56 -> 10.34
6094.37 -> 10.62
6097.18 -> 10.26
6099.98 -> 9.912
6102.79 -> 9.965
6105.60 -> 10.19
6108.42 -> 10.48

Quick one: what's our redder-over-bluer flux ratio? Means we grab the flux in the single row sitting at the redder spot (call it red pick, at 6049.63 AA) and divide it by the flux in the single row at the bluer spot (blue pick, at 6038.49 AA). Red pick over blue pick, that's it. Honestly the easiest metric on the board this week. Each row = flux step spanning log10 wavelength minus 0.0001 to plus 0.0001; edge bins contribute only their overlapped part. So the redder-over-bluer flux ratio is 0.97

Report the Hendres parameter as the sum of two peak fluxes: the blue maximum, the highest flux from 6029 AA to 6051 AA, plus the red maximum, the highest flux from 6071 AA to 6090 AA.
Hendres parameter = 21.8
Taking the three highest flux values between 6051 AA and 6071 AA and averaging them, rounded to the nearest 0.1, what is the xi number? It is 10.5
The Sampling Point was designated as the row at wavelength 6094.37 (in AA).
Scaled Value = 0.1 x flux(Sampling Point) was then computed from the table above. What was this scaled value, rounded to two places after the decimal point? 1.06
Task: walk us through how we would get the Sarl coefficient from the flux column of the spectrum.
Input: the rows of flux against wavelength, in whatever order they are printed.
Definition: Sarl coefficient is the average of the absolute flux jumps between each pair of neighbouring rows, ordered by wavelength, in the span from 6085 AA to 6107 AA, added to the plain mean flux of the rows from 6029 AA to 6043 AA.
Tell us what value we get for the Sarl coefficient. 10.69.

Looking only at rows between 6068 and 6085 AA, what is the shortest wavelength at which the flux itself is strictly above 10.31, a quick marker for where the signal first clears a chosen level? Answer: 6071.96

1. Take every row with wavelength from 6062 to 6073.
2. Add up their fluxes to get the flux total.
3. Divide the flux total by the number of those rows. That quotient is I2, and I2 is 10.2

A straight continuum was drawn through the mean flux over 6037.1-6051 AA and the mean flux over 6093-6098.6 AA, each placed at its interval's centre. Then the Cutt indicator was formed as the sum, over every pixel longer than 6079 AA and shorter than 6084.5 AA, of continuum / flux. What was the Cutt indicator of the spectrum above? 2.05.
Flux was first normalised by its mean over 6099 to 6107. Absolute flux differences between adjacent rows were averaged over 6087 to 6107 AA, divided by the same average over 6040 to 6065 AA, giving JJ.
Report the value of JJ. 1.0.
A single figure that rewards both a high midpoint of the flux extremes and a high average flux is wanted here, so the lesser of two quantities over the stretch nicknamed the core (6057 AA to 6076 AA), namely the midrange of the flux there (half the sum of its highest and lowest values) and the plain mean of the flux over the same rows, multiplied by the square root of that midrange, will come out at 33.8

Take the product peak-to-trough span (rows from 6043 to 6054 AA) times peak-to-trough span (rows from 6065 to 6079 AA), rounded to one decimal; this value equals 0.7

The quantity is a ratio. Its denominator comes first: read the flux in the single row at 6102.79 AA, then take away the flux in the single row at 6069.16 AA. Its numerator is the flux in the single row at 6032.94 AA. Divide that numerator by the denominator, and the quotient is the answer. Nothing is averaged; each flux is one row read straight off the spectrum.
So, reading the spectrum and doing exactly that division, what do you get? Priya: -54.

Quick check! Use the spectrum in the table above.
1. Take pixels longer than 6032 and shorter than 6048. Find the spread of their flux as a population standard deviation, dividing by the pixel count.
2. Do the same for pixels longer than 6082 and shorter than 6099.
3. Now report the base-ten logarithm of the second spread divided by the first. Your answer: -0.14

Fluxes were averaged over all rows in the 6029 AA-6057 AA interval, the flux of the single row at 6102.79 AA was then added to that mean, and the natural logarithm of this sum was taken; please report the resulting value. 3.01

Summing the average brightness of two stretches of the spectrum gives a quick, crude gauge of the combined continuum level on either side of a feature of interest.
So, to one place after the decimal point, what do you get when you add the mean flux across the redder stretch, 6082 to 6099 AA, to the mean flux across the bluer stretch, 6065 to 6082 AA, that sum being 20.6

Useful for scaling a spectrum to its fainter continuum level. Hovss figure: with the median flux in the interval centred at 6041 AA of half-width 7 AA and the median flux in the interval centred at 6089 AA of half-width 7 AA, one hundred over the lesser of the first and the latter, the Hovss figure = 9.67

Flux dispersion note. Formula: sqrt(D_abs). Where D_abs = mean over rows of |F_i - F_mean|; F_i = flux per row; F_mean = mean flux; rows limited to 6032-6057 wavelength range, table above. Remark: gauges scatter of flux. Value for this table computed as 0.50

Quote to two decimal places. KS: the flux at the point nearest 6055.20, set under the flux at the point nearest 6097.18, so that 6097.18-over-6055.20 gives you 0.98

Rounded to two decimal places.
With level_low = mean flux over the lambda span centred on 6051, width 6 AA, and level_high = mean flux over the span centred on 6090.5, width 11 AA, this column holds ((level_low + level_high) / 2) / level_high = 0.99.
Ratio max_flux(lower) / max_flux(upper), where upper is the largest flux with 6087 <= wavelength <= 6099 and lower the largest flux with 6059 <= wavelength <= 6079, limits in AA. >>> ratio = 1.03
